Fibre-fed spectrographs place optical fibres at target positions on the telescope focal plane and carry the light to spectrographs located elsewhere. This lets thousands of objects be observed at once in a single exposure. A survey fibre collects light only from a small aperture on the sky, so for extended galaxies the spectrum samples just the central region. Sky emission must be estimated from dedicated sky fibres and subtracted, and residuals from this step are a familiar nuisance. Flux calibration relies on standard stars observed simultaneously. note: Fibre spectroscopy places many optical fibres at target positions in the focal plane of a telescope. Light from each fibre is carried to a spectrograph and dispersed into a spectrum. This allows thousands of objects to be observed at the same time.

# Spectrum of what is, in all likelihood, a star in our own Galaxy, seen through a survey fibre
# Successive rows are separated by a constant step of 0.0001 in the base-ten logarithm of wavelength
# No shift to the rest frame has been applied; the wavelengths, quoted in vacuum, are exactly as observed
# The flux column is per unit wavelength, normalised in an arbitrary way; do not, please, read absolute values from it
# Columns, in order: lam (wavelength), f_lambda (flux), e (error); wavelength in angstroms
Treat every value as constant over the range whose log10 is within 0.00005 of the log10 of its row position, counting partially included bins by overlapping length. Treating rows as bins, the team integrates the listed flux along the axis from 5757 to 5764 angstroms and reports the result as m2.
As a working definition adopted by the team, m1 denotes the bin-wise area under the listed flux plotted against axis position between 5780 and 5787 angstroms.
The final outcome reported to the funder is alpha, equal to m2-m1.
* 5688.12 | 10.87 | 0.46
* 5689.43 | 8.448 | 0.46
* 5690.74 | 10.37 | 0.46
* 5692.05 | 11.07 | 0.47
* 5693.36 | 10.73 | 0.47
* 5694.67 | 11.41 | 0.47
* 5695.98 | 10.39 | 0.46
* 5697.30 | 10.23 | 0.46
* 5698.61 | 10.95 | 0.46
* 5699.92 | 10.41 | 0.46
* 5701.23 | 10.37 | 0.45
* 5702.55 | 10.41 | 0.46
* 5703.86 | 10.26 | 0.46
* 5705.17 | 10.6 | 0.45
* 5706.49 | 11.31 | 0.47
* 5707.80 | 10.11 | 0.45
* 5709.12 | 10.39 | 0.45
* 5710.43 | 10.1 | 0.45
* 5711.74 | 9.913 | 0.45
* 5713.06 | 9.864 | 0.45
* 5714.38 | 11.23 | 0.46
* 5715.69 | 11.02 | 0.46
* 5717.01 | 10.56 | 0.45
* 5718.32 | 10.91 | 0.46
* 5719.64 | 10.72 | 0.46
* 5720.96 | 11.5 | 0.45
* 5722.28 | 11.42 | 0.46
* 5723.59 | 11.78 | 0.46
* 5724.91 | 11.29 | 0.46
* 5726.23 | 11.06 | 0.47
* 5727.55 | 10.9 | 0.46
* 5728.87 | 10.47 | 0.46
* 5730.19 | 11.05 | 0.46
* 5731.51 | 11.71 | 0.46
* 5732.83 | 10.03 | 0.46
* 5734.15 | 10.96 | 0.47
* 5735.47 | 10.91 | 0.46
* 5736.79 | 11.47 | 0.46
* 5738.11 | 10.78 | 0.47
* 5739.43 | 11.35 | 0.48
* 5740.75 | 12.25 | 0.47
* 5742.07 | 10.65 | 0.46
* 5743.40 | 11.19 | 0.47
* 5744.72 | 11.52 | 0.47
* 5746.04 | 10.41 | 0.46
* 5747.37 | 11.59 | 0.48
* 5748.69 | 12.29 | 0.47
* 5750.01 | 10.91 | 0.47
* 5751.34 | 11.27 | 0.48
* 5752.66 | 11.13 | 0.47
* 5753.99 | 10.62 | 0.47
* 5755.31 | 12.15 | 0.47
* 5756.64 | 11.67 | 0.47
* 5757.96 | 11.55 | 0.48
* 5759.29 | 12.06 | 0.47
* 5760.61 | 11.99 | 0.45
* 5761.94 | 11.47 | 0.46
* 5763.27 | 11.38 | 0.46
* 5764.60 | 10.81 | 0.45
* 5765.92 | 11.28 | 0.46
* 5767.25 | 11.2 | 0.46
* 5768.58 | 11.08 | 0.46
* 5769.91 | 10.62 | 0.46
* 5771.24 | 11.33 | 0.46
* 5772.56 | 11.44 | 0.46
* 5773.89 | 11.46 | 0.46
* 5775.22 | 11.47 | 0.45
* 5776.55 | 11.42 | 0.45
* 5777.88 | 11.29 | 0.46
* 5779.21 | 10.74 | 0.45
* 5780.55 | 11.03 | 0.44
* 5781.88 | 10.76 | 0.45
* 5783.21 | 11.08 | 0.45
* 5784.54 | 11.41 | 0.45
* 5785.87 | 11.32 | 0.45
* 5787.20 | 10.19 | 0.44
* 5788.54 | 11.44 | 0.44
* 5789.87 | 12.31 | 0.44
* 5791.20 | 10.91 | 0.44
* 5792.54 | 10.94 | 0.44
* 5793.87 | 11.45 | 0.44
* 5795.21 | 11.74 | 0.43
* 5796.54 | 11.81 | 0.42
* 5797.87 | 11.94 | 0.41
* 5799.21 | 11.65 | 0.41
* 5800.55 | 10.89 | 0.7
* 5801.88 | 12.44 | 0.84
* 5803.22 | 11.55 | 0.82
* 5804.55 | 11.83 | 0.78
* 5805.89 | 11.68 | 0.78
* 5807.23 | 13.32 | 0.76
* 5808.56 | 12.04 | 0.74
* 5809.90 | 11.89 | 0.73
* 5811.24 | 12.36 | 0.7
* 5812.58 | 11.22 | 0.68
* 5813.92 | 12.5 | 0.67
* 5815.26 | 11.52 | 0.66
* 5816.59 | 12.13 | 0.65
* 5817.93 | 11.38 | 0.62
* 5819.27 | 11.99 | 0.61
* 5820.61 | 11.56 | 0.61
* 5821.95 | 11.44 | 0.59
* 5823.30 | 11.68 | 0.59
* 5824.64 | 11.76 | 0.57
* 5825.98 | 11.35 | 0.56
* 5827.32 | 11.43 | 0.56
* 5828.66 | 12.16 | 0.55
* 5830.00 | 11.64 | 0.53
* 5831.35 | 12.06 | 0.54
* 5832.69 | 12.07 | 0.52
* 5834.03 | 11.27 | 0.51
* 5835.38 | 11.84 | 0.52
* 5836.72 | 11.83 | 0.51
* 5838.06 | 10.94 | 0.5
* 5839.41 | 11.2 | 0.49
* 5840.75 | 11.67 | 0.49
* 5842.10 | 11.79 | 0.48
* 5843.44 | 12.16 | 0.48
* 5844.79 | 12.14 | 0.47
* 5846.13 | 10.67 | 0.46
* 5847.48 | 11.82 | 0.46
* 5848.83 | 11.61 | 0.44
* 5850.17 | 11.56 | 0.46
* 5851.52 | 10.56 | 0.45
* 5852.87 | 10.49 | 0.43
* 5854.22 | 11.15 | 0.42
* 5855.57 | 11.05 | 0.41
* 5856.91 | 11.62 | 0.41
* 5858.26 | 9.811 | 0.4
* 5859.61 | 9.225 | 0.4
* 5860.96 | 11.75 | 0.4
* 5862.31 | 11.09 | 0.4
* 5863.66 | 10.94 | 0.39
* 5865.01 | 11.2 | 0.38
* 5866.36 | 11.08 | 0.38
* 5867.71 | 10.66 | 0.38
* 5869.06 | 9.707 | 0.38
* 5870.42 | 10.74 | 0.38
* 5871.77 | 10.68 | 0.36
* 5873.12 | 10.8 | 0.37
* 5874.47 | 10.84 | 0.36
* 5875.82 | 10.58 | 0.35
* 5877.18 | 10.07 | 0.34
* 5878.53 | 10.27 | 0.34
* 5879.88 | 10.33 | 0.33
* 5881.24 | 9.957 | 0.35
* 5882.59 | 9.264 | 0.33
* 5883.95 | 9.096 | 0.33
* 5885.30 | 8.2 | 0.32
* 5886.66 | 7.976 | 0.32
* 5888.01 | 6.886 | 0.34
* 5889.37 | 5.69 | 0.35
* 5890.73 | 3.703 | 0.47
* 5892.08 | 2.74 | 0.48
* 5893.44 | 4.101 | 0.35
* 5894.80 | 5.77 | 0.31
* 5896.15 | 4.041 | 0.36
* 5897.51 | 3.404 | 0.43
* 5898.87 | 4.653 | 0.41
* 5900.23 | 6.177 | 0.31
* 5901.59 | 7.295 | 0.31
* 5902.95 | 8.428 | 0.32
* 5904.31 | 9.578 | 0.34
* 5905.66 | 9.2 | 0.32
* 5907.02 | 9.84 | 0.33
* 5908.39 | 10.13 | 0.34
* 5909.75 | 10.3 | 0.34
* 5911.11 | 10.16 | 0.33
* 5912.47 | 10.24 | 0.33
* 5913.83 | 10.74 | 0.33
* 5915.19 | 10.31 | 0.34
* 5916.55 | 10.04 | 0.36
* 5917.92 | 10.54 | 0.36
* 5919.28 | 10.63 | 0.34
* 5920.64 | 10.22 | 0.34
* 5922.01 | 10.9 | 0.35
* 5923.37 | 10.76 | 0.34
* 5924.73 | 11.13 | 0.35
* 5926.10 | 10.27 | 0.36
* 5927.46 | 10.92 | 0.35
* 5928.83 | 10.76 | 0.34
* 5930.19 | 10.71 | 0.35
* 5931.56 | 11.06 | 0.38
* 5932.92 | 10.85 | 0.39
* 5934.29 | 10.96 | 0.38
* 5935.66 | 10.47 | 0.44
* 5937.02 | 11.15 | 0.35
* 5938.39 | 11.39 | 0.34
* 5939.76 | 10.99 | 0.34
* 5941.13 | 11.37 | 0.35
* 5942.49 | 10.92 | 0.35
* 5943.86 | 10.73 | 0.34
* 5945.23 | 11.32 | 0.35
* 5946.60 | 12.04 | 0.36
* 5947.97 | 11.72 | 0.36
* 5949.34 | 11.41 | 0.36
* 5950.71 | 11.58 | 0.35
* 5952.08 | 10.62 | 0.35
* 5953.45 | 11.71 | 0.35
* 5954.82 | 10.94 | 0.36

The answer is 4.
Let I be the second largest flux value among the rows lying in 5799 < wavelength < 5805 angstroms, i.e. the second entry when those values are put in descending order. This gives 11.83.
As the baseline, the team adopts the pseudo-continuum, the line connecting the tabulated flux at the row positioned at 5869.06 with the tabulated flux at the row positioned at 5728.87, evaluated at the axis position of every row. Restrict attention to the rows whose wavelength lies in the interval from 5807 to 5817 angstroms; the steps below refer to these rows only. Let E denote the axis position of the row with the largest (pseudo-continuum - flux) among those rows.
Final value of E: 5812.58 angstroms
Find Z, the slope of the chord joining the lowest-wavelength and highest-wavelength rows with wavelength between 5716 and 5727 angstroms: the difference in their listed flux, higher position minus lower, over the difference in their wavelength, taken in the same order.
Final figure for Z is 0.05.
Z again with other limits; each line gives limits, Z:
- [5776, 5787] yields -0.01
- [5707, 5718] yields 0.05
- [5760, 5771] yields -0.15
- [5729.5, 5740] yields 0.03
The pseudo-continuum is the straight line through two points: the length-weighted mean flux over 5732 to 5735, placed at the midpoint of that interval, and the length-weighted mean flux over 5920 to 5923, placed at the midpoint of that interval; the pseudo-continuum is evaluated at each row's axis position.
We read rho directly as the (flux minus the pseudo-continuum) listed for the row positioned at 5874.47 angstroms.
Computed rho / 0.3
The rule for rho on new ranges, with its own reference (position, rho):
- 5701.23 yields -0.2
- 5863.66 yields 0.4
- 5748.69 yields 1.7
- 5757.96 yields 1.0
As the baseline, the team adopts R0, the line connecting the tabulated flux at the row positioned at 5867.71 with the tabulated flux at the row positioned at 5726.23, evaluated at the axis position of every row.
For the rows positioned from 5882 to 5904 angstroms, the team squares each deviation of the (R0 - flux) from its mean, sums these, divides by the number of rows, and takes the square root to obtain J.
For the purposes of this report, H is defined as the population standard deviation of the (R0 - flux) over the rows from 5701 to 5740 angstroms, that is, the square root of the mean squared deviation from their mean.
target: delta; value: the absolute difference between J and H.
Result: 1.52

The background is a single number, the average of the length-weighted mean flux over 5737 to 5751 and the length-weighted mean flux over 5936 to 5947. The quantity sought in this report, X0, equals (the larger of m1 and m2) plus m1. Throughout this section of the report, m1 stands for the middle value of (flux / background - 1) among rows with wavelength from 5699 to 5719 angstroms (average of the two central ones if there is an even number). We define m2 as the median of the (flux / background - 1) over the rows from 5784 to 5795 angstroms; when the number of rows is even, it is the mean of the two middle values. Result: -0.064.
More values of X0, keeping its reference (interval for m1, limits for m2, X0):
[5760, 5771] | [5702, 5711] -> -0.001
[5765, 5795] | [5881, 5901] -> 0.007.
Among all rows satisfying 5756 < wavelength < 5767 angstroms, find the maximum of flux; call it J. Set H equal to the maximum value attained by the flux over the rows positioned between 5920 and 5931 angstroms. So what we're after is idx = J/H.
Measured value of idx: 1.08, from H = 11.13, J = 12.06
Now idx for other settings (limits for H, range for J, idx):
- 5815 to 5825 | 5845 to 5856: 0.97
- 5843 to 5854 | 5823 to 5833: 1.00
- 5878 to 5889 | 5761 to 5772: 1.11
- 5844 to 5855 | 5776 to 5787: 0.94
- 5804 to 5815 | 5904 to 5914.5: 0.81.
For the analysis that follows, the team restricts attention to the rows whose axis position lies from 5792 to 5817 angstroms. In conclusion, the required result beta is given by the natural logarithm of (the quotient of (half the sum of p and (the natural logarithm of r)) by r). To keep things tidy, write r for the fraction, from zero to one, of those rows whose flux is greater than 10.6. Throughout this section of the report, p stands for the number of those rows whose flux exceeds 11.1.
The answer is 2.1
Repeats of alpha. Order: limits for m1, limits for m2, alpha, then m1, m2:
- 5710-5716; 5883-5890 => -9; 62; 54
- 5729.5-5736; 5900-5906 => -22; 71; 49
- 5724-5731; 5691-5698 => -2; 77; 75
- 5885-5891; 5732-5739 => 37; 39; 76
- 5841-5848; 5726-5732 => -16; 82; 66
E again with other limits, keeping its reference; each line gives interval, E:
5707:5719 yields 5713.06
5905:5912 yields 5905.66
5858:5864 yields 5859.61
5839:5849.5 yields 5846.13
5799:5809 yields 5800.55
